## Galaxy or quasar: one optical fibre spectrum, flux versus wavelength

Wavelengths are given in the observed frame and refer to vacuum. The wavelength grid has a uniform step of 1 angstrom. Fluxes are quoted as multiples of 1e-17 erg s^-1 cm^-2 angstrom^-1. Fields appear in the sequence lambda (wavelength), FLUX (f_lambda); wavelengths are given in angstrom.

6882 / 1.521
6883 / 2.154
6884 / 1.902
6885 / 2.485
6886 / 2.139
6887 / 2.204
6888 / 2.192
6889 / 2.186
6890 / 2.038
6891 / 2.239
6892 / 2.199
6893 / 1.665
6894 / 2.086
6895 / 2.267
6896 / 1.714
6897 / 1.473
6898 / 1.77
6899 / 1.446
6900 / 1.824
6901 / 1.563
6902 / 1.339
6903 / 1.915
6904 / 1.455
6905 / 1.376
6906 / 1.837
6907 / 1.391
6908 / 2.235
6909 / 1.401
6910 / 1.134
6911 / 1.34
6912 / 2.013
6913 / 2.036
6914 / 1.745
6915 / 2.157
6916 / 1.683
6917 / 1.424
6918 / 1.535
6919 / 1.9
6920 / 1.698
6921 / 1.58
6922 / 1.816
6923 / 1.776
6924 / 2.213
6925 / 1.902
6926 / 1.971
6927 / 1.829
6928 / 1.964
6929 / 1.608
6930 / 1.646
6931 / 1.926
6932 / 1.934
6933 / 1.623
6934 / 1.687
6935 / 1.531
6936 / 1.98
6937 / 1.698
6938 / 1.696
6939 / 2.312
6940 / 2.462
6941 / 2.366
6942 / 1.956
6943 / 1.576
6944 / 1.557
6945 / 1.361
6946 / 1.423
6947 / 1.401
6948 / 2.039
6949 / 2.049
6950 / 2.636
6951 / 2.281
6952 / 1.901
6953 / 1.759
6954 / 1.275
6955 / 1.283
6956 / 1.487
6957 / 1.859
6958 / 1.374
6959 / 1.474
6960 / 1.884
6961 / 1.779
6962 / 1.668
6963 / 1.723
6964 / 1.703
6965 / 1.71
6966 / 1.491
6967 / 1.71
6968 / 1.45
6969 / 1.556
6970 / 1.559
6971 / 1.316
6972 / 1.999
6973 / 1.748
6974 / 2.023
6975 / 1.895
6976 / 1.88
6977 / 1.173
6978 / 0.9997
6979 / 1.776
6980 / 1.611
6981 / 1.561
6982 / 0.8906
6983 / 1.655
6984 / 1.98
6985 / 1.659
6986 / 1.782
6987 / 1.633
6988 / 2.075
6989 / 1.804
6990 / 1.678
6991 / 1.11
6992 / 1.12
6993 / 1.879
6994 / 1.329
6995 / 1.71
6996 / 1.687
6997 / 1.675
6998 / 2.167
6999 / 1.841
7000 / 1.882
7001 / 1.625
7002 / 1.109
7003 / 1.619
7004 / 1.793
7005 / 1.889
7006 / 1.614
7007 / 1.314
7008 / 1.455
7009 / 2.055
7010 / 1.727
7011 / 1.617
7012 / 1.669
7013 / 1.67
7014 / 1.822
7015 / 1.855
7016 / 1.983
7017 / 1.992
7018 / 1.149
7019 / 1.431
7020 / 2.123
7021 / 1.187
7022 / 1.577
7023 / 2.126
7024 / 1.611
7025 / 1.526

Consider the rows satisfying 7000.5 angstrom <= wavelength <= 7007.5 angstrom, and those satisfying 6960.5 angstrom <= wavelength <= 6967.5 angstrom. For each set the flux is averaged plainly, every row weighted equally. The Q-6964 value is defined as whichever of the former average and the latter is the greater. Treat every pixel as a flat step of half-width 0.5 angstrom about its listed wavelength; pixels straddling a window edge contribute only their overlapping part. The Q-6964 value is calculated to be 1.68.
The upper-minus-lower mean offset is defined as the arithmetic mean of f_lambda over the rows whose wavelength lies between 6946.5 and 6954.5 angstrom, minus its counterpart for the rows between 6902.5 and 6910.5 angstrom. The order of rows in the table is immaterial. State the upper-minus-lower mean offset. 0.32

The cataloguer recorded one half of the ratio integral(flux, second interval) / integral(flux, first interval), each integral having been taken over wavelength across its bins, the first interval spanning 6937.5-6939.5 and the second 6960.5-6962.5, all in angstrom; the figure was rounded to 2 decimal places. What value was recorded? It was 0.43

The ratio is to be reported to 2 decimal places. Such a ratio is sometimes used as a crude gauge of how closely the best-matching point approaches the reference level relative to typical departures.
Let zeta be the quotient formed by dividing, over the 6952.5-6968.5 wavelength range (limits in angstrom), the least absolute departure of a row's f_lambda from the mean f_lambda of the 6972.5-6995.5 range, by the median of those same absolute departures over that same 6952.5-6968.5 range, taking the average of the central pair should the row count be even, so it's 0.42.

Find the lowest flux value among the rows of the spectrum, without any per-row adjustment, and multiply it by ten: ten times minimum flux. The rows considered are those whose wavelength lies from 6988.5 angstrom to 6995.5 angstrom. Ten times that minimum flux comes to 11.1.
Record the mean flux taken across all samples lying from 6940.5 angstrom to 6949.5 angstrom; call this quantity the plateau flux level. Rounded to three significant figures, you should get 1.75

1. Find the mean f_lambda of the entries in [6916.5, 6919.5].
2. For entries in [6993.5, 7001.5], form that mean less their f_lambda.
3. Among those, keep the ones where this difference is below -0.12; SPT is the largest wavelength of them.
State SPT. 7000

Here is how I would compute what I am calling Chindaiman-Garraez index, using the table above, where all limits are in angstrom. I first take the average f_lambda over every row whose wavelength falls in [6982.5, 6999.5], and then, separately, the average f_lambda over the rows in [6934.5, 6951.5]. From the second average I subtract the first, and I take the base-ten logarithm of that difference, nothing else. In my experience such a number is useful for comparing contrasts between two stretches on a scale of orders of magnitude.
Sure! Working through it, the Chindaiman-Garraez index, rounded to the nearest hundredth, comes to -0.68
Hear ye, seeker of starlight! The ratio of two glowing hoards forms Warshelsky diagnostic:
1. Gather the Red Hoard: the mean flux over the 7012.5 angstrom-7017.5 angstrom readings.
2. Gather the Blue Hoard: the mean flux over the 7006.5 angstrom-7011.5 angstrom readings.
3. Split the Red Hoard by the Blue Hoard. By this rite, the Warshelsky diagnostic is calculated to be 1.14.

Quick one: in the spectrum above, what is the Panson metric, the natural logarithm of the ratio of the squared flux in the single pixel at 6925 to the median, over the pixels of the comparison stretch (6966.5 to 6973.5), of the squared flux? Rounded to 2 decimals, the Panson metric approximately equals 0.40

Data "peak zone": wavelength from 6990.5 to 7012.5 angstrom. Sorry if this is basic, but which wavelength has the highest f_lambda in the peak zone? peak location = 6998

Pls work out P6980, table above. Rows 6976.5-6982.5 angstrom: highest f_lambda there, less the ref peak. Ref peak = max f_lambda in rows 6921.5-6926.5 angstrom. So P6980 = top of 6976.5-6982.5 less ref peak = -0.44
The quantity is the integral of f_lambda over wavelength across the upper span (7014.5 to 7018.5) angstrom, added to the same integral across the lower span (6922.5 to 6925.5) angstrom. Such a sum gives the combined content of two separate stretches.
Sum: 12.9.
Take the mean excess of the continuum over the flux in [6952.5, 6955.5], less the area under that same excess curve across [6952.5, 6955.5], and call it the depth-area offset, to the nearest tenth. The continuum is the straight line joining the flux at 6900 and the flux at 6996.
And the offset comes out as -0.6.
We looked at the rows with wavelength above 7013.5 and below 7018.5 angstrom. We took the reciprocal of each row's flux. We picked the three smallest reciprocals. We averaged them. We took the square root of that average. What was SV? 0.718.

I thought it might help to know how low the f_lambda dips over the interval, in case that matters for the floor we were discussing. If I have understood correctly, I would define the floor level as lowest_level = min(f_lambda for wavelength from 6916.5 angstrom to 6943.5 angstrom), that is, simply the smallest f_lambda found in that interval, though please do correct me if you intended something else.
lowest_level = 1.424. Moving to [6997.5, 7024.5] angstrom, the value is 1.109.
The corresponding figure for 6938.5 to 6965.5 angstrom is 1.275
